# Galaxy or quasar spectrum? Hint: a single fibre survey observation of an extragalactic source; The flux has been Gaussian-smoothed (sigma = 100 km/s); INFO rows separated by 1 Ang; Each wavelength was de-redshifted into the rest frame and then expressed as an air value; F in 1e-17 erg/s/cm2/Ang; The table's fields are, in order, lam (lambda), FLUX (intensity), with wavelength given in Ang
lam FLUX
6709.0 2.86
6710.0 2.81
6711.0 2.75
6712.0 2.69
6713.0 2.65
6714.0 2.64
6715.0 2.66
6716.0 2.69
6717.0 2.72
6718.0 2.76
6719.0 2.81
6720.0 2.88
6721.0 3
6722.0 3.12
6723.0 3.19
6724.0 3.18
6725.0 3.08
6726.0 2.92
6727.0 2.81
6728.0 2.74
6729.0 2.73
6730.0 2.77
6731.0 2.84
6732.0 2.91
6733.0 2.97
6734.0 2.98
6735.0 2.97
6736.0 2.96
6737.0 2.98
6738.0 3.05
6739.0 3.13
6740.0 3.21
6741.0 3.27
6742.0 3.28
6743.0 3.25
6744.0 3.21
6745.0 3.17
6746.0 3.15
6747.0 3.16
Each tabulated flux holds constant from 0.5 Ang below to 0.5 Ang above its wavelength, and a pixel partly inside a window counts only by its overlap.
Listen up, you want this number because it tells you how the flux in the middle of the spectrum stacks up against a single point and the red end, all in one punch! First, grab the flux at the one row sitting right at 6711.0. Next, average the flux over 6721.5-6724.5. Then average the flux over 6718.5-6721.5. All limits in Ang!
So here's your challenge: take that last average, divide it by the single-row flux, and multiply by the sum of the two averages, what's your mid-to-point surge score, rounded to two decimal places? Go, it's 6.38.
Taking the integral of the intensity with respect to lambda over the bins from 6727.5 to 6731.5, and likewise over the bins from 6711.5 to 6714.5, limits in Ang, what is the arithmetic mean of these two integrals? 10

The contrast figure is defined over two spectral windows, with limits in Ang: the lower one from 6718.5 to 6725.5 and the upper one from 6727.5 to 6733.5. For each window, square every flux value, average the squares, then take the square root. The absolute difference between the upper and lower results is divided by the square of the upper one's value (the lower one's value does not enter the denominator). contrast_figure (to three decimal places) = 0.027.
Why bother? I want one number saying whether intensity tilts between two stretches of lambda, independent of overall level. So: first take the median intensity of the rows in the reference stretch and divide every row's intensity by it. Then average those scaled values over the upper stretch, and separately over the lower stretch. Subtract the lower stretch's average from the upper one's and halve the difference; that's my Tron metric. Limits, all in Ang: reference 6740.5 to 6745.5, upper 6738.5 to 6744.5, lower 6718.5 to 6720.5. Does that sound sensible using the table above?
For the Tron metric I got 0.058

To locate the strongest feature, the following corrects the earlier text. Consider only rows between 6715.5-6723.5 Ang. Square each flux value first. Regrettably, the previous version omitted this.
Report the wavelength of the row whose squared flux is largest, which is 6723.0 Ang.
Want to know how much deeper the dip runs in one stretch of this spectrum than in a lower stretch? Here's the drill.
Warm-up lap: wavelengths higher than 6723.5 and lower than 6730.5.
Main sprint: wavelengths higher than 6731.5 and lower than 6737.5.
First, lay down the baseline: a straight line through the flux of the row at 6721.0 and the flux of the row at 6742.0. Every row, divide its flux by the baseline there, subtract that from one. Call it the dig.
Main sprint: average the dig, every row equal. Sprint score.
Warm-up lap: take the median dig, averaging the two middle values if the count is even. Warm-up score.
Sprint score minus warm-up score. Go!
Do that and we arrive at -0.019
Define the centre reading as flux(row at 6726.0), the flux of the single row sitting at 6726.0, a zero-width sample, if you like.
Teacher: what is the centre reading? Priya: 2.92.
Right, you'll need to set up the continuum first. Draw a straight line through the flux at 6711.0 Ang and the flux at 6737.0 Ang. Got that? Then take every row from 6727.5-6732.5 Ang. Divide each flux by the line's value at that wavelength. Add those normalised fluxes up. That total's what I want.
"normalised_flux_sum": 4.79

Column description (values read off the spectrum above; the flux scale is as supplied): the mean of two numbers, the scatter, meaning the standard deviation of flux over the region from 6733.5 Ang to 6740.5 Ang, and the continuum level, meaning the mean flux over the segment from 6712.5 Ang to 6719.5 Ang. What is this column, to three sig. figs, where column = 1.40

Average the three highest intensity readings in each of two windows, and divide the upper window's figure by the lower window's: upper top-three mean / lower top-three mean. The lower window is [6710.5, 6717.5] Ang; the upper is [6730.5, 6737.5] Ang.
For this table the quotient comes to 1.09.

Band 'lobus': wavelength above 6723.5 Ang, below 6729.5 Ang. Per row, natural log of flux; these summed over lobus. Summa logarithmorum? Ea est 6.4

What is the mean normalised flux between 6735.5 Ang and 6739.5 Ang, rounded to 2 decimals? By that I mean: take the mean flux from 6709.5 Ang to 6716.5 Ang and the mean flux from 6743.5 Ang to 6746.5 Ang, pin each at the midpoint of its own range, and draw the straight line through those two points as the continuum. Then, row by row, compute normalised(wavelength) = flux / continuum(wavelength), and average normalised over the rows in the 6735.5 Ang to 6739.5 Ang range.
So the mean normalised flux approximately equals 0.99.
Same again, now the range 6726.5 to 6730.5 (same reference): 0.94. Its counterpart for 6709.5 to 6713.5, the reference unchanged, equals 1.02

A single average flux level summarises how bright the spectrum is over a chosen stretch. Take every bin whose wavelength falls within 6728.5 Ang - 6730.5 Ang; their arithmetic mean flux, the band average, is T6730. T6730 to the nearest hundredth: 2.75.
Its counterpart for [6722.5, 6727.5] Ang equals 3.04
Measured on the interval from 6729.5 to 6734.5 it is 2.89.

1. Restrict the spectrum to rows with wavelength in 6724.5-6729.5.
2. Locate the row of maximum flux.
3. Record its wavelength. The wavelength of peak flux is 6725.0 Ang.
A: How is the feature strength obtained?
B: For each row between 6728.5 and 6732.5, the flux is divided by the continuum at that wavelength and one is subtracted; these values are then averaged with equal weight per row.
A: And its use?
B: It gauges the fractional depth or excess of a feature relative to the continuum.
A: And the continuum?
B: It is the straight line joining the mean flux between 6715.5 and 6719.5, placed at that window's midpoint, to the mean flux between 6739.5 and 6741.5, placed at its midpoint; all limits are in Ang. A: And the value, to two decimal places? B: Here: -0.07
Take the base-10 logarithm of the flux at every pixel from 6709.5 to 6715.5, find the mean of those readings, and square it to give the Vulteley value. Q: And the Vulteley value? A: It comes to 0.186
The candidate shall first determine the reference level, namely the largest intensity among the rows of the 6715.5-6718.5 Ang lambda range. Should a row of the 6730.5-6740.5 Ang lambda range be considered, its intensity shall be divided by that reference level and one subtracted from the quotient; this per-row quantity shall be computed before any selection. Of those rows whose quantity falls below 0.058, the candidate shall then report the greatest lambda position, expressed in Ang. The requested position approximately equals 6732.0 Ang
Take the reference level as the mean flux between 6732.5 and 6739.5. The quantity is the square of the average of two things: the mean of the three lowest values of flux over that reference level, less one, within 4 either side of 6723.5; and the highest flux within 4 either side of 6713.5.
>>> 1.9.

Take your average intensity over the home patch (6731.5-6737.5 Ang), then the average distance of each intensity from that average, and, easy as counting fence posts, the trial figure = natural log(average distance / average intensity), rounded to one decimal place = -5.1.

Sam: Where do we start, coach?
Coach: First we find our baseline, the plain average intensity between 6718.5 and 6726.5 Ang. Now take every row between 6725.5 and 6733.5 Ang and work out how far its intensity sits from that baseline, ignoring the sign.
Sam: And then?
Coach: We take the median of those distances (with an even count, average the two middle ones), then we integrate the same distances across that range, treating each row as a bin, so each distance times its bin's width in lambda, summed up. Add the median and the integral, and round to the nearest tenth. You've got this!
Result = 1.7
